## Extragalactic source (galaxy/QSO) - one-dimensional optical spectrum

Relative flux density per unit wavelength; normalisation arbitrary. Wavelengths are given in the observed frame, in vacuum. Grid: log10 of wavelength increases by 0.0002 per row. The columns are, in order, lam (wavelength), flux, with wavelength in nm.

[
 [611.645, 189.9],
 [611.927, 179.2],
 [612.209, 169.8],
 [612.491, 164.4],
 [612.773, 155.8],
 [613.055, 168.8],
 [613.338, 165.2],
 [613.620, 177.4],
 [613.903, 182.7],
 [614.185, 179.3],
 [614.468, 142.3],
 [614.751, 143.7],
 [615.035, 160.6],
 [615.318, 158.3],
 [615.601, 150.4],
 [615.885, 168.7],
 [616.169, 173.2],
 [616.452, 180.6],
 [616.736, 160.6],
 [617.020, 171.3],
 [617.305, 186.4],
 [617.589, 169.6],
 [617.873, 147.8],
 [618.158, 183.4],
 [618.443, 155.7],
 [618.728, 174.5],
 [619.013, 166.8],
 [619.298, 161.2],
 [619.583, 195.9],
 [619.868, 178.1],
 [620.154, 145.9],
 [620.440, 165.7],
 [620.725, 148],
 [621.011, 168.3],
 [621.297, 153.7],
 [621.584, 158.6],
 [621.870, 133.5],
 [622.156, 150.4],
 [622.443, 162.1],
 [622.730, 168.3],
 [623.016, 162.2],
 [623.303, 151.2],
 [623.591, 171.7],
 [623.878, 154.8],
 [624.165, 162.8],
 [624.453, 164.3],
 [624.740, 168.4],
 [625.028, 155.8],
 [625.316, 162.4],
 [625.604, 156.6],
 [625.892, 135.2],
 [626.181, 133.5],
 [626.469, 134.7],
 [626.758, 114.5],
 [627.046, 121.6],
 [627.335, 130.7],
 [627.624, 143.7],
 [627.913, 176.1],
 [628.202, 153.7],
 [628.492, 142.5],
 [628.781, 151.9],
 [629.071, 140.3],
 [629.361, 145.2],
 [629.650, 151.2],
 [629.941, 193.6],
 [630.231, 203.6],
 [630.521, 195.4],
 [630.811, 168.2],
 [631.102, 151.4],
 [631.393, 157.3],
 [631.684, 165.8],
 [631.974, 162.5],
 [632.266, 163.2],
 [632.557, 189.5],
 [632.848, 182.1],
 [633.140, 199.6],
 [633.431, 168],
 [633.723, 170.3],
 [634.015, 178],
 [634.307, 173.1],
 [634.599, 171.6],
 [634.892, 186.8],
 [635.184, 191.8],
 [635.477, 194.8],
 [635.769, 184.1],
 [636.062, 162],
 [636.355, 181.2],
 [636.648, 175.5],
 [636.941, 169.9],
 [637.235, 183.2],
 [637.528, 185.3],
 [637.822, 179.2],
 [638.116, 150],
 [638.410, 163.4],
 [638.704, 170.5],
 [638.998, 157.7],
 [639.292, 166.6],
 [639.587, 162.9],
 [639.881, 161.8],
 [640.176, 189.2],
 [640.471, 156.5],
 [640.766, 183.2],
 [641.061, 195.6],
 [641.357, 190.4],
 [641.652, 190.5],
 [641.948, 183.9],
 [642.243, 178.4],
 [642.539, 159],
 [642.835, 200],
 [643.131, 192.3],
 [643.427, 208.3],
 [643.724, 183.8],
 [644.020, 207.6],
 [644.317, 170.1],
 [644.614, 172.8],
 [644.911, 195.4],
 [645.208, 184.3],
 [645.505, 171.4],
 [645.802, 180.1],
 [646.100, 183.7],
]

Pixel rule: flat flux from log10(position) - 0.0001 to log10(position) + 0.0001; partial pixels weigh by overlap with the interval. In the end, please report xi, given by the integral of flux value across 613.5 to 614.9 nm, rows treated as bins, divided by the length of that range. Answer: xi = 165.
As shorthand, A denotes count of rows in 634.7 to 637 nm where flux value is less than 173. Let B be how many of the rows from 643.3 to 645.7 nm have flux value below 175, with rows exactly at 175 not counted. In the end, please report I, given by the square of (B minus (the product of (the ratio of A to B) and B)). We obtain 1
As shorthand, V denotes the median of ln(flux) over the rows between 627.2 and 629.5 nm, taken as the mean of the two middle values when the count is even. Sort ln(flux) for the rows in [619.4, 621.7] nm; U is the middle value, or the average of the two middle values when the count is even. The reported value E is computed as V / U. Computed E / 0.98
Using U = 5.088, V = 4.97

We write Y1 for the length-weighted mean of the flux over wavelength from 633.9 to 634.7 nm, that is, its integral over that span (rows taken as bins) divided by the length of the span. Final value 174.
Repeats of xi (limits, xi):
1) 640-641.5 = 182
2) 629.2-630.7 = 177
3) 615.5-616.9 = 167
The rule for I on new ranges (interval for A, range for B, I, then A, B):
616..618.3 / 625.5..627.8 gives 16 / 4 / 8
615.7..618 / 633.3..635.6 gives 1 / 5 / 4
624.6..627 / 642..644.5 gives 36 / 8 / 2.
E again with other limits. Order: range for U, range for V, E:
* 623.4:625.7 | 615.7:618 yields 1.01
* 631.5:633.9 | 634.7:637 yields 1.01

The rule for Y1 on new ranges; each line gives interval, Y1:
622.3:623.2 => 164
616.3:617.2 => 172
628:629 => 150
